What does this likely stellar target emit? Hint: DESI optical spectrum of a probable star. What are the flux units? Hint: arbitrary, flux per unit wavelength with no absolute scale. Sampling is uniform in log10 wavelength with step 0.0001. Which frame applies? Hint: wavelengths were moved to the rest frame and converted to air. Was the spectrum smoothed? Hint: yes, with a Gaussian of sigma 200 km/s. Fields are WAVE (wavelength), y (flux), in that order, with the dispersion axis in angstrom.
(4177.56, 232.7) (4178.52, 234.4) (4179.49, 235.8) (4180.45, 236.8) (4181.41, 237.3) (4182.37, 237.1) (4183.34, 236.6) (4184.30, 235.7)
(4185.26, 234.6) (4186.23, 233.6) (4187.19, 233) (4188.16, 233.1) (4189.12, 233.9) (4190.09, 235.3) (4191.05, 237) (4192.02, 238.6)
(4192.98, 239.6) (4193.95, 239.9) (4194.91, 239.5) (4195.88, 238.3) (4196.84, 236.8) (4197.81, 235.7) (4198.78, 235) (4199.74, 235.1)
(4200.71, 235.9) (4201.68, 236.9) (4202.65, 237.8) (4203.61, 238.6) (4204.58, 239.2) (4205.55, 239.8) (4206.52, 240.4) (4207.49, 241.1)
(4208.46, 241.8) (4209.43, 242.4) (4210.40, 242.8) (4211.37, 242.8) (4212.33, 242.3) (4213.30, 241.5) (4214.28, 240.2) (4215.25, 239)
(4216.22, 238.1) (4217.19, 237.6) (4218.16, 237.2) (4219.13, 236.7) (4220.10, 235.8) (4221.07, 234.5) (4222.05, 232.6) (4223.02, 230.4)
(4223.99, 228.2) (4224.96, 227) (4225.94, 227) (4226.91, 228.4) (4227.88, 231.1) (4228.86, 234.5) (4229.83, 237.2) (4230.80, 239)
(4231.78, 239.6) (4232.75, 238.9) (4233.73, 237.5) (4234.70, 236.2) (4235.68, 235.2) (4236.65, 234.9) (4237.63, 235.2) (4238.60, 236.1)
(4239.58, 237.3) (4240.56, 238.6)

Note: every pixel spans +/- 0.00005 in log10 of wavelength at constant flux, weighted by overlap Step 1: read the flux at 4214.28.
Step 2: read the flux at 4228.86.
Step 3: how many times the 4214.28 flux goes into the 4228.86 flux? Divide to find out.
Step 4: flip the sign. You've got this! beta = -0.98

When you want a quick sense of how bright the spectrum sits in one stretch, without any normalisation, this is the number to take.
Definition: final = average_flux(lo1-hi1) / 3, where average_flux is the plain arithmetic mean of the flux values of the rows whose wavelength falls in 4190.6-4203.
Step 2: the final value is 79.1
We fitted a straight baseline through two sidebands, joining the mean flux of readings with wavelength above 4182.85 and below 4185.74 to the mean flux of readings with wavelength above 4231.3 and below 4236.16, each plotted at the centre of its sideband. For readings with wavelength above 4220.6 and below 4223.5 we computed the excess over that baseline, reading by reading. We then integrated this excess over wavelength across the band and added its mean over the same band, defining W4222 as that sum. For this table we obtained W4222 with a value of -18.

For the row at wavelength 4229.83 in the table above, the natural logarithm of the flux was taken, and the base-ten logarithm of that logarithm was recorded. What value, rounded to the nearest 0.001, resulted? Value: 0.738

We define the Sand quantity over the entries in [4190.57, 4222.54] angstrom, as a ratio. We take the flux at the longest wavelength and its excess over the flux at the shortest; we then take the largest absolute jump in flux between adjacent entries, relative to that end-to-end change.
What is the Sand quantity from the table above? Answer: -0.4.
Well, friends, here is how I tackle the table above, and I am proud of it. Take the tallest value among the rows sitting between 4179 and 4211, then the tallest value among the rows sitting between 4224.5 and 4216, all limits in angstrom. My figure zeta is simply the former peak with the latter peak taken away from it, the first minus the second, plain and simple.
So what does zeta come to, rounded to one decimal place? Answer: 4.7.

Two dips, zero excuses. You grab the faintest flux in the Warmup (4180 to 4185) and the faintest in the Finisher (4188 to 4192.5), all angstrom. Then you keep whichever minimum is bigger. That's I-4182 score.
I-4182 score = 236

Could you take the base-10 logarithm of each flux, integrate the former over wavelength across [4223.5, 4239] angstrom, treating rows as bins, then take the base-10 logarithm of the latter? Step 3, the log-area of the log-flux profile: 1.57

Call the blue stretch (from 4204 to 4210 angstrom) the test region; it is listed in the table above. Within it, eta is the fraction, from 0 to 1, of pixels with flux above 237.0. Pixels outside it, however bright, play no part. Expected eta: 1.0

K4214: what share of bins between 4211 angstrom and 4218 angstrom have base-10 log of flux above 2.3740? 1.0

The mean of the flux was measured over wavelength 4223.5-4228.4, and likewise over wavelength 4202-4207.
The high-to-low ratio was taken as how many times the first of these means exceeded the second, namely 0.955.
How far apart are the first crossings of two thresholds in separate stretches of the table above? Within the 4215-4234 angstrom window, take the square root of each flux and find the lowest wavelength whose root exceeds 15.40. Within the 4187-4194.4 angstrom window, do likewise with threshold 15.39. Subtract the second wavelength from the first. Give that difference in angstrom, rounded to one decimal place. 24.2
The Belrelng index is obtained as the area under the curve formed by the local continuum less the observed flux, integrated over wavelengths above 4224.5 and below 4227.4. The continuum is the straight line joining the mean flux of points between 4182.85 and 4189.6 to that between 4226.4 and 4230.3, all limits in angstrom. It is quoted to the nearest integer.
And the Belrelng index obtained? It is 16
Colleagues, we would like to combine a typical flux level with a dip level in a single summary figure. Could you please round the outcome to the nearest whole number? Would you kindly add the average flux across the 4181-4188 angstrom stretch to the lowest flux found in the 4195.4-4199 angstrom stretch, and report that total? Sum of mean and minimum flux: 470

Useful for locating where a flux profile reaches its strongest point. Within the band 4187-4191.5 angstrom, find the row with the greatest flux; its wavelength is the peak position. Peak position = 4191.05 angstrom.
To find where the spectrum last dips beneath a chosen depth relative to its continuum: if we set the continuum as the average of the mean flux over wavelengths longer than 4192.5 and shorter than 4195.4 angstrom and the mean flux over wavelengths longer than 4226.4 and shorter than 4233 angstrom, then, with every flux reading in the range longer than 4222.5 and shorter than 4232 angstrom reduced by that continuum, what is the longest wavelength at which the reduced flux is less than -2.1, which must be 4228.86 angstrom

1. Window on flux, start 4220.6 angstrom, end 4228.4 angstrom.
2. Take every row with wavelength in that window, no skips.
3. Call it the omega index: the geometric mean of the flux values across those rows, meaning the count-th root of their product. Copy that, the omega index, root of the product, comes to 230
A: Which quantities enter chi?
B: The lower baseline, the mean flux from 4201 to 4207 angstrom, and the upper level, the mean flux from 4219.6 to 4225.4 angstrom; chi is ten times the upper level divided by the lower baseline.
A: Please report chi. 9.7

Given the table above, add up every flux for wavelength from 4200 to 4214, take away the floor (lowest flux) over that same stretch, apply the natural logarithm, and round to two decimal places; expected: 8.05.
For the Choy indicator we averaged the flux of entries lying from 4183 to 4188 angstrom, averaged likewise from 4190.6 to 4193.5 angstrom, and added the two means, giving 473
